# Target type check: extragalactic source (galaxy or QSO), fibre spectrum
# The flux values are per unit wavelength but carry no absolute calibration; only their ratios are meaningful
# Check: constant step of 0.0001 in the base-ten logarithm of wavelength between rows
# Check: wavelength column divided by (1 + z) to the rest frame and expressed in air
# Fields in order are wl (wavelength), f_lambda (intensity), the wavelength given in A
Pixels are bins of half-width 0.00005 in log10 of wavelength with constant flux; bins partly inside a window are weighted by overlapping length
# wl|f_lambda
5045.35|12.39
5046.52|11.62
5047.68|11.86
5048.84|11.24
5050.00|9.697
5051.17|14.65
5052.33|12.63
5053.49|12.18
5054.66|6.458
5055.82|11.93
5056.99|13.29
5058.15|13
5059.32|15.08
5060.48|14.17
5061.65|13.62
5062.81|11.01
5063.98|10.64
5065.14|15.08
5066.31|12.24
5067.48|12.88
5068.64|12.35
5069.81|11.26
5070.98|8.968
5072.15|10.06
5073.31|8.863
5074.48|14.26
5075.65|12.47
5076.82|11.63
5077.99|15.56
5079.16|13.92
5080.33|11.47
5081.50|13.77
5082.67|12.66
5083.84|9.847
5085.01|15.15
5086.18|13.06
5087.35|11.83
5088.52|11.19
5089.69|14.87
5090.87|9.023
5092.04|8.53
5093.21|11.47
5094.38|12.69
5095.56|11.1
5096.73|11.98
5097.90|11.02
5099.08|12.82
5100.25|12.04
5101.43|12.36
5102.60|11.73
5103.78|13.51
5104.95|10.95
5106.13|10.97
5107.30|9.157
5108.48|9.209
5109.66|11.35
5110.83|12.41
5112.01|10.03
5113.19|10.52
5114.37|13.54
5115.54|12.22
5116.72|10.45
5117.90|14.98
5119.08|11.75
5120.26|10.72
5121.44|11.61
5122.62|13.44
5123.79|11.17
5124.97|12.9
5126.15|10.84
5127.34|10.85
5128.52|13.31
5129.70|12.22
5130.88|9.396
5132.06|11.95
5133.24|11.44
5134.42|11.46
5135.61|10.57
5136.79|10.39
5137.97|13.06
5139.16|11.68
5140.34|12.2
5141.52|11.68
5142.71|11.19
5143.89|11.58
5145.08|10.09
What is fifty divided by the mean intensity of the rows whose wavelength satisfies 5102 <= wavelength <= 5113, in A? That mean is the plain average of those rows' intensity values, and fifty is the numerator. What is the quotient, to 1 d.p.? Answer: 4.5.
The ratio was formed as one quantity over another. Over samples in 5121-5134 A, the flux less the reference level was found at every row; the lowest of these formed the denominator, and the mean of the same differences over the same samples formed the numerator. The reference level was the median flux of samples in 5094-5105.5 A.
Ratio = 0.10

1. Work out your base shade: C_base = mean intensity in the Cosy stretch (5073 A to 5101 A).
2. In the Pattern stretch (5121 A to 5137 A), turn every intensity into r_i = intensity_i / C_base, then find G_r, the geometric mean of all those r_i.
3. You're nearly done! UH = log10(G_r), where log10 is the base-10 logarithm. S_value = -0.02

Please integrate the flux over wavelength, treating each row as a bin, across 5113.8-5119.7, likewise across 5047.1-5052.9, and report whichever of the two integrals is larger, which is 74.2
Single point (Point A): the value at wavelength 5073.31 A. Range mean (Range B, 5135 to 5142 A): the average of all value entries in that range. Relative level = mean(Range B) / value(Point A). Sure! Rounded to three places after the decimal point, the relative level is 1.308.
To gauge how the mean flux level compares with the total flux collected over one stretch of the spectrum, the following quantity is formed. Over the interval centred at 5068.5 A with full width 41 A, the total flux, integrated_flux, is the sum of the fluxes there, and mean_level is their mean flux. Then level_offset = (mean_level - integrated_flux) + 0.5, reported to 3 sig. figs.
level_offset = -415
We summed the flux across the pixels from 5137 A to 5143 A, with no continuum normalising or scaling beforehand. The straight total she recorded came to 59.8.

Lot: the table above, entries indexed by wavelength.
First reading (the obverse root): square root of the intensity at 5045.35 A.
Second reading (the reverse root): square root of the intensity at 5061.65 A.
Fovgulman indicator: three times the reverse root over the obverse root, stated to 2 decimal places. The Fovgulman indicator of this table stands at 3.15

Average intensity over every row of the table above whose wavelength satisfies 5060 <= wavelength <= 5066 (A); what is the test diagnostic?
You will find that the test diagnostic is 12.9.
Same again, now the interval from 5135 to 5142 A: 11.6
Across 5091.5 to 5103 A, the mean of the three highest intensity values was 12.6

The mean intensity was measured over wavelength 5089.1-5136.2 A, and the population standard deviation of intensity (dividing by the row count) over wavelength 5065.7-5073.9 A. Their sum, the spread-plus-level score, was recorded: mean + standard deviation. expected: 13.1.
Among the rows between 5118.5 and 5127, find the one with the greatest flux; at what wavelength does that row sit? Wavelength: 5122.62 A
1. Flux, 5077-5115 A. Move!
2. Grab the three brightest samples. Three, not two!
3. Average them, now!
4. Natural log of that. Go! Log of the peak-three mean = 2.72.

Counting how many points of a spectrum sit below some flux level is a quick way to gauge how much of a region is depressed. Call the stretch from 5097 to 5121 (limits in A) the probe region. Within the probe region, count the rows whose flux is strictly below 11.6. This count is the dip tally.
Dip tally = 10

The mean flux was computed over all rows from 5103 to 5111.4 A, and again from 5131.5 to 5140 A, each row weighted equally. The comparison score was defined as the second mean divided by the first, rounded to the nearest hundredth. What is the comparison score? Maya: 1.04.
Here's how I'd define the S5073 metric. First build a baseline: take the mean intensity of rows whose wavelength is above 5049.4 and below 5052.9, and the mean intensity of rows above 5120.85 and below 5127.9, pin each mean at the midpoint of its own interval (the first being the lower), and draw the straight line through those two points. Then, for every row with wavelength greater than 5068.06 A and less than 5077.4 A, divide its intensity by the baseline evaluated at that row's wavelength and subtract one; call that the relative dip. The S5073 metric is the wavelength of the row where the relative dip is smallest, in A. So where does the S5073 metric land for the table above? 5073.31 A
